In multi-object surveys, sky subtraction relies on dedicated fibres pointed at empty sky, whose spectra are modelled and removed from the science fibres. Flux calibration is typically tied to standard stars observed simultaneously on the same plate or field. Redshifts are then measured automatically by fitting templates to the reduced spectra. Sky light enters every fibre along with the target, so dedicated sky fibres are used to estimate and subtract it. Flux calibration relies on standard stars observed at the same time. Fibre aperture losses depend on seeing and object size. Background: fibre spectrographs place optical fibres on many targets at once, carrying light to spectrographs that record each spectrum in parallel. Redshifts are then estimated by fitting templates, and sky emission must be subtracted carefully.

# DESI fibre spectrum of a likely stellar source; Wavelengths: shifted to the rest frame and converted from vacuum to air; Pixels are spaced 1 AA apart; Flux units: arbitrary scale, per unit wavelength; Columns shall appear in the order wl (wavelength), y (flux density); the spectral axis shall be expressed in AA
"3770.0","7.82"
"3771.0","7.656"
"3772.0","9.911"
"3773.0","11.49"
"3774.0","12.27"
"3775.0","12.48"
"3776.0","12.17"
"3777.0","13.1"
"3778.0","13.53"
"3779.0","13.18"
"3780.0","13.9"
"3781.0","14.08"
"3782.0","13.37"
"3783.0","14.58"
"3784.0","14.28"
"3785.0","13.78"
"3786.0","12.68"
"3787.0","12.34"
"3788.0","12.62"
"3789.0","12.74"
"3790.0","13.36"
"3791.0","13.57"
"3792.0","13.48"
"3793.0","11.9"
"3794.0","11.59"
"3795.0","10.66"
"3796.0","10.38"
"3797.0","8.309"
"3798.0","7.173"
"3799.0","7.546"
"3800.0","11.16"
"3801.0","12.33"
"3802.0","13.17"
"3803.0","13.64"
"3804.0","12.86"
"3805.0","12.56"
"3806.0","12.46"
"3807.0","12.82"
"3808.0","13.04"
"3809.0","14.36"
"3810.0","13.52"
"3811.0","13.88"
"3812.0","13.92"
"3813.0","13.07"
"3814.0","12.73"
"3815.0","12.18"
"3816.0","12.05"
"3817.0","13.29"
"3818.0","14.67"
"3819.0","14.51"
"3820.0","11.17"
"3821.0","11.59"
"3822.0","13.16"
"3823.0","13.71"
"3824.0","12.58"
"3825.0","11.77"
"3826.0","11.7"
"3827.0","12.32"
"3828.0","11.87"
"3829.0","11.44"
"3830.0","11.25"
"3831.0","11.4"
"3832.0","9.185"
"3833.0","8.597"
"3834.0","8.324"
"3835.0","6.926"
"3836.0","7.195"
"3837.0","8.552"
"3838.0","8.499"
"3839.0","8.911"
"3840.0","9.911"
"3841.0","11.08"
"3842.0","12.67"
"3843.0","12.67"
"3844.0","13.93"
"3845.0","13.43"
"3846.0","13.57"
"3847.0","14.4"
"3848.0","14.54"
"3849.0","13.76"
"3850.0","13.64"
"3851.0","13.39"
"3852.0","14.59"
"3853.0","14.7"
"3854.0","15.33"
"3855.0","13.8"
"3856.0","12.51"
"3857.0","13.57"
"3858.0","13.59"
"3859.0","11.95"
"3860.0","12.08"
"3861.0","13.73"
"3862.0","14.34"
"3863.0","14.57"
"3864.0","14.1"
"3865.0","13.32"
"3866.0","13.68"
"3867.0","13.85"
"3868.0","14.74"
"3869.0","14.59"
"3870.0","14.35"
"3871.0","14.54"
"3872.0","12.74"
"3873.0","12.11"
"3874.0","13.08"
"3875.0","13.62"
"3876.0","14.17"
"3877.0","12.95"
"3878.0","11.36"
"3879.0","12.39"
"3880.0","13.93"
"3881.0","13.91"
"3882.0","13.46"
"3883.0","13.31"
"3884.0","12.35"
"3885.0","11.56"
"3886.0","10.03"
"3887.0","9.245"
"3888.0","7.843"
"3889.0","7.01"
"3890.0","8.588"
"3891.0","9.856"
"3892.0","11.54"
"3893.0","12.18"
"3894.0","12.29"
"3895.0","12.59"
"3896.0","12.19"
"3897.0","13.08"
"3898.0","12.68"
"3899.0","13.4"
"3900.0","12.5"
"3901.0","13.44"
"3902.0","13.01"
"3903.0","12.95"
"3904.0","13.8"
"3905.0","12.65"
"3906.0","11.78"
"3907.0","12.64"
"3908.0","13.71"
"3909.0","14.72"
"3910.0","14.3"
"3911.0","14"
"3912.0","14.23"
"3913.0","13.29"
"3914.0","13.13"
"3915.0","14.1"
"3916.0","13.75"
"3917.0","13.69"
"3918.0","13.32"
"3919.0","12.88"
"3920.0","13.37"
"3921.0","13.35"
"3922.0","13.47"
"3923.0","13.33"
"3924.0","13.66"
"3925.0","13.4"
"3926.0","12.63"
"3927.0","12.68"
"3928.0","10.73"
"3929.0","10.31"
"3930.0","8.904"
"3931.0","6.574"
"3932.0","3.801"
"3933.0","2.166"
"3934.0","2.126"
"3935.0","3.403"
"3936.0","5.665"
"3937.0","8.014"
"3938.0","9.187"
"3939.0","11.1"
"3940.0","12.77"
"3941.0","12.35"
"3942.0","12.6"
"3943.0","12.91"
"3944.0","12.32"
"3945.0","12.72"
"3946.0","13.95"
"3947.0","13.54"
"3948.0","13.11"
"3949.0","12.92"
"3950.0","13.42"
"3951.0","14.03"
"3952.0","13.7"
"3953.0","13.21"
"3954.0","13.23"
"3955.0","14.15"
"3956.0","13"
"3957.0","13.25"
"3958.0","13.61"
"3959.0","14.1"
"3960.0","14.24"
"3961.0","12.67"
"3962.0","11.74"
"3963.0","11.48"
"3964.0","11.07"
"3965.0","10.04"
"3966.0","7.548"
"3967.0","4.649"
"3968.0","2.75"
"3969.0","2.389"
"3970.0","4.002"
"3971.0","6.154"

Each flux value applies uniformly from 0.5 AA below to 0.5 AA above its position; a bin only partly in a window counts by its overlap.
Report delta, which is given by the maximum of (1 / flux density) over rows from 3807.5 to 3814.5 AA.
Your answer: 0.079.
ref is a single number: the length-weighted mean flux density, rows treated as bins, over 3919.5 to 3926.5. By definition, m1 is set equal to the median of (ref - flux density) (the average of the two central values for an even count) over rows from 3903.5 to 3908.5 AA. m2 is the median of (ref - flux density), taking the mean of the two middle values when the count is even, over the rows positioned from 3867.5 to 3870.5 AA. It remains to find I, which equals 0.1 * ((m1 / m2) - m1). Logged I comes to -0.12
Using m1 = 0.7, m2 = -1.3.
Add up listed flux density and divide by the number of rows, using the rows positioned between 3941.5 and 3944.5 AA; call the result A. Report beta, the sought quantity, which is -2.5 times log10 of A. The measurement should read -2.75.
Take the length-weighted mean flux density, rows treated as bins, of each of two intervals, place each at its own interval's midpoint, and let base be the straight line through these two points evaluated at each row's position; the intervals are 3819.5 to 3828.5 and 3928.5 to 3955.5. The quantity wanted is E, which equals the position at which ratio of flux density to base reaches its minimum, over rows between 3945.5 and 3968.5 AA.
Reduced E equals 3968.0 AA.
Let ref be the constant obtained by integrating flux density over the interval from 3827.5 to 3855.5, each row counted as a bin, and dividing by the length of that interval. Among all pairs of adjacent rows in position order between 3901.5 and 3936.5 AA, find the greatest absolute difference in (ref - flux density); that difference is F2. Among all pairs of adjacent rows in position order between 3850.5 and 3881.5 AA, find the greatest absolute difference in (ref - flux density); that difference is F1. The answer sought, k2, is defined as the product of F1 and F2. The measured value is 5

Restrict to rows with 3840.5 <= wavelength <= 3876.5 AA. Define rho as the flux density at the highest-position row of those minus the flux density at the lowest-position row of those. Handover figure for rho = 3.1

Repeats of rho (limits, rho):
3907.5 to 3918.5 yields -0.4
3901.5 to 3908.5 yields 0.7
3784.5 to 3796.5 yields -3.4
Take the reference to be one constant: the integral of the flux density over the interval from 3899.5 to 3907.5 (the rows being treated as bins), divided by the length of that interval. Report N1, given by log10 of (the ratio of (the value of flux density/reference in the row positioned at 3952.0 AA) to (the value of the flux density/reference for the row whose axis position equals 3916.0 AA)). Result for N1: 0.00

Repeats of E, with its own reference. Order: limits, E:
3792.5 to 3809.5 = 3798.0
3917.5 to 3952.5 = 3934.0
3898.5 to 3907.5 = 3906.0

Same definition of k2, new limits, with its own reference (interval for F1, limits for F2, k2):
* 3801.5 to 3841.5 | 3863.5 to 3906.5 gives 6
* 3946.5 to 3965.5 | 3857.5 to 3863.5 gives 3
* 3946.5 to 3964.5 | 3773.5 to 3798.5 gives 3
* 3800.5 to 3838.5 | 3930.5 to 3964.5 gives 9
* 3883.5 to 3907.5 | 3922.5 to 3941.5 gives 5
